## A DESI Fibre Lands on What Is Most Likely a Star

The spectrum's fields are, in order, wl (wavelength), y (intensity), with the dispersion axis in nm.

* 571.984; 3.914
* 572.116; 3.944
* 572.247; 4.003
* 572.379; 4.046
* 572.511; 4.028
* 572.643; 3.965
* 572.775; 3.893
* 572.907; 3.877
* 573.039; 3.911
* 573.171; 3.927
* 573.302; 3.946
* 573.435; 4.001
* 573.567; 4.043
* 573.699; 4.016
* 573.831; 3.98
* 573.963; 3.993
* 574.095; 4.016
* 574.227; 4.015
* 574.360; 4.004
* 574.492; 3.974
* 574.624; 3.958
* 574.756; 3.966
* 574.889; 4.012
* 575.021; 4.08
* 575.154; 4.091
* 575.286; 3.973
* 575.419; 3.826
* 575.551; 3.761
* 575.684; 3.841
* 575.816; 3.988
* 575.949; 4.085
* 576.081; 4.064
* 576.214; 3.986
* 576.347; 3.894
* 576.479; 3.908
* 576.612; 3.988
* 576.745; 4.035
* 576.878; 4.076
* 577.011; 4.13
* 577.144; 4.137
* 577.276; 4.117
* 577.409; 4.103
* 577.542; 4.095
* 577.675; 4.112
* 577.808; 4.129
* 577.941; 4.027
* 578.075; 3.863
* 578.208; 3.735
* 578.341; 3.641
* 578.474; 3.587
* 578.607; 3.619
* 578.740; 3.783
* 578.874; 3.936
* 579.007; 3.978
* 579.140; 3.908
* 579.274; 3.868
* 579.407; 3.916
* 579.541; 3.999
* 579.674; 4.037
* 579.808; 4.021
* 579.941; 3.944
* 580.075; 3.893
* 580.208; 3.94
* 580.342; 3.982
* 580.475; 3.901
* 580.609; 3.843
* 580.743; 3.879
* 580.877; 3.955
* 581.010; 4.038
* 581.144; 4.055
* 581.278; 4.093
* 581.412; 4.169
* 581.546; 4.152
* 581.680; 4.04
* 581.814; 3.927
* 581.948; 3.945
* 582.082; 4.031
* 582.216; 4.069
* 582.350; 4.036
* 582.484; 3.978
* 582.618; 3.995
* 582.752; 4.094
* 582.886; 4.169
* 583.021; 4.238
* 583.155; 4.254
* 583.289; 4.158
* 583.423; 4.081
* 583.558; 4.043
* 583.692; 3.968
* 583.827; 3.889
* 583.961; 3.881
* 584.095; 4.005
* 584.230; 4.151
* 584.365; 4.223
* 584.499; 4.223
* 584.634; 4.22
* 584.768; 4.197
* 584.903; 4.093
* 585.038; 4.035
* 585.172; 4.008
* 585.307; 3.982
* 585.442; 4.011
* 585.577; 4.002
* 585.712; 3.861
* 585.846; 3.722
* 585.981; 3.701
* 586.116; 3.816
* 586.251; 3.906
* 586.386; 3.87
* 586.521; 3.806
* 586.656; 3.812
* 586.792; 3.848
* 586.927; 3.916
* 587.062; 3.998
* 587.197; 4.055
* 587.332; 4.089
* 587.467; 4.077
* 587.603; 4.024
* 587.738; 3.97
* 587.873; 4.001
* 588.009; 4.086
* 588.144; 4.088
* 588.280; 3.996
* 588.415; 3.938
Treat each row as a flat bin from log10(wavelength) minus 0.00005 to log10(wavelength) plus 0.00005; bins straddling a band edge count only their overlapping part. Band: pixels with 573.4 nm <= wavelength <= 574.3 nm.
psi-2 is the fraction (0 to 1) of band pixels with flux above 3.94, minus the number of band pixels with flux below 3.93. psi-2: 1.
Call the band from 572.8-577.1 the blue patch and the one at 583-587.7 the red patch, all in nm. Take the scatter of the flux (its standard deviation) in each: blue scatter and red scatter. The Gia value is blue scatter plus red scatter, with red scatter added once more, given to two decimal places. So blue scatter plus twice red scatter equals 0.38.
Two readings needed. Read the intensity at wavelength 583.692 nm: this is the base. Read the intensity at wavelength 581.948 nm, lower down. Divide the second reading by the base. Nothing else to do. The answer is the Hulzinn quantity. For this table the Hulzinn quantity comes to 0.99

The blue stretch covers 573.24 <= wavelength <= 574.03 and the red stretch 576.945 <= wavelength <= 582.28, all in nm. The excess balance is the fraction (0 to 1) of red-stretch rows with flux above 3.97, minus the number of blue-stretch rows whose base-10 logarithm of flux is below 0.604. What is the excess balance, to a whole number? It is -4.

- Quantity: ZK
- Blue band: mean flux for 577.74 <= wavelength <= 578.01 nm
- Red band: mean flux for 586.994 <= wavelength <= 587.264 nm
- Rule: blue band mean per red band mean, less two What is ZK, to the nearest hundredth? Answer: -0.99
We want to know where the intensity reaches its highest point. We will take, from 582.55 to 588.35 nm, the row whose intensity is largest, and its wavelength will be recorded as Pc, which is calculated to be 583.155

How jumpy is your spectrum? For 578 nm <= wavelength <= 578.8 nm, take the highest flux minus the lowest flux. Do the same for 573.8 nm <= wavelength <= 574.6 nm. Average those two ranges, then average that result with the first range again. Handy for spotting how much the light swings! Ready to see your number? 0.22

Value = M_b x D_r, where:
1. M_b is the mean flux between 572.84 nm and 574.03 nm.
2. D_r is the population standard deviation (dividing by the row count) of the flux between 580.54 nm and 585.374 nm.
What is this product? 0.44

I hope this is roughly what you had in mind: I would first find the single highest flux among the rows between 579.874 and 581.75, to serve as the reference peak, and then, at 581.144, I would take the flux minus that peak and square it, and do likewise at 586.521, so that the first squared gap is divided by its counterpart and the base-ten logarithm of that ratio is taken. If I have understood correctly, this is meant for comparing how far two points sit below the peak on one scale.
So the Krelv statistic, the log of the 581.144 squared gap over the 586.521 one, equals -1.0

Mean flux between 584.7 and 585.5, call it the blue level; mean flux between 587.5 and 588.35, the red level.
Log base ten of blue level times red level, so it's 1.21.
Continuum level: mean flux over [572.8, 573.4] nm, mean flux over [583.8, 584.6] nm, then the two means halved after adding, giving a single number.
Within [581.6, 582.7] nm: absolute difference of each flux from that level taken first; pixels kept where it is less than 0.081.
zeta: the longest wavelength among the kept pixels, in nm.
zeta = 582.618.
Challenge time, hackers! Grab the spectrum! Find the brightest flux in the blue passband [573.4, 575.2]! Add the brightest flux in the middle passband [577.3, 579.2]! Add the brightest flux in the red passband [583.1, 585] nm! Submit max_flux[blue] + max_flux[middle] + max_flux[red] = 12.5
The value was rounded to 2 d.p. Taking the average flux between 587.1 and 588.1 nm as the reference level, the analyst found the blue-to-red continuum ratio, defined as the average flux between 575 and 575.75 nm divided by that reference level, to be 0.97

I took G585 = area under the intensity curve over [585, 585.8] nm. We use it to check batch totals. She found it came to 3.2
